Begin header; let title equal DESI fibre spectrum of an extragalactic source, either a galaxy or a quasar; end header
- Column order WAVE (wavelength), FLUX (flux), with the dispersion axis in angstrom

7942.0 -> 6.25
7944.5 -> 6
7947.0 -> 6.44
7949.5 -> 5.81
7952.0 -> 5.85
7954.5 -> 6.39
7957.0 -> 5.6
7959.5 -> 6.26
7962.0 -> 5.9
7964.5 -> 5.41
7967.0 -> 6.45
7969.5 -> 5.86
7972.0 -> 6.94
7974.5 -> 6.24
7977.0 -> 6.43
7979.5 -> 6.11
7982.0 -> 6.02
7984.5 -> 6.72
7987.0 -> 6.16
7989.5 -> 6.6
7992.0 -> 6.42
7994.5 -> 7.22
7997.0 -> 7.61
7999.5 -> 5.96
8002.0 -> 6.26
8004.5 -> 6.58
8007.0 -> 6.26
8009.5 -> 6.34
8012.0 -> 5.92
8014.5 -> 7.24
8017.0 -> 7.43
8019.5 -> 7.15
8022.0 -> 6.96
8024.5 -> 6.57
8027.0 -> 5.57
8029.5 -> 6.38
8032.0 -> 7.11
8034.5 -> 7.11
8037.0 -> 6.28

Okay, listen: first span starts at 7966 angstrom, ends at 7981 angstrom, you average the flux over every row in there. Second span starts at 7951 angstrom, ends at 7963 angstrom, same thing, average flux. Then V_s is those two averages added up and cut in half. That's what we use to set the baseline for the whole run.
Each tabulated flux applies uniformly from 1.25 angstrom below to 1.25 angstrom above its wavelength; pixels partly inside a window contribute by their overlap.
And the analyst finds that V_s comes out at 6.2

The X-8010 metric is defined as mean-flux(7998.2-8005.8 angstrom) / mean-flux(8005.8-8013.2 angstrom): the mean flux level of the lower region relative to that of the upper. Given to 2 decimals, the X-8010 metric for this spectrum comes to 1.02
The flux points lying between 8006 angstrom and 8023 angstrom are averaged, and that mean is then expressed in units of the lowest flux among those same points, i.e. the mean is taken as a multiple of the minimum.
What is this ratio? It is 1.14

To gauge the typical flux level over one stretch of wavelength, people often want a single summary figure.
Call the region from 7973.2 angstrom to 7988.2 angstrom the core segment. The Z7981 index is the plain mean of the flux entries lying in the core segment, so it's 6.28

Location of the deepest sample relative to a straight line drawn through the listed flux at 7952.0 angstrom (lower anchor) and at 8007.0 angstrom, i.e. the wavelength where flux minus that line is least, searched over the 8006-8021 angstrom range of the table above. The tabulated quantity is 8012.0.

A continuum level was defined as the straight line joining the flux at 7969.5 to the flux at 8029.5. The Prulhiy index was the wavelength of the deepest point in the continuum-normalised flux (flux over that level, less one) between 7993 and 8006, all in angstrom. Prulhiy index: 7999.5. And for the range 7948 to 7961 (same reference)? 7957.0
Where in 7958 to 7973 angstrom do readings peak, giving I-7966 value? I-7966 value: 7972.0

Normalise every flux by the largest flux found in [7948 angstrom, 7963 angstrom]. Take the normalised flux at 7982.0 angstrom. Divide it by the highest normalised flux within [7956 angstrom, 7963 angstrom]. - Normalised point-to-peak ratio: 0.96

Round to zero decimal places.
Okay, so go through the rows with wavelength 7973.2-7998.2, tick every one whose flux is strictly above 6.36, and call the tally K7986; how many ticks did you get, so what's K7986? 6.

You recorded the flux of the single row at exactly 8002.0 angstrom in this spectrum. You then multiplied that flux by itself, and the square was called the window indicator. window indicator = 39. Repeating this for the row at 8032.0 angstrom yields 51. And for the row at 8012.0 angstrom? 35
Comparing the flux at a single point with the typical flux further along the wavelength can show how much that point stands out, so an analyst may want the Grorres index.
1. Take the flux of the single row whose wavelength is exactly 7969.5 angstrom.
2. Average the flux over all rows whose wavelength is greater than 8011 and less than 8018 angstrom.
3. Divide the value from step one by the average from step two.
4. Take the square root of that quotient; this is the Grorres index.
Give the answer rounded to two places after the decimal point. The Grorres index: 0.92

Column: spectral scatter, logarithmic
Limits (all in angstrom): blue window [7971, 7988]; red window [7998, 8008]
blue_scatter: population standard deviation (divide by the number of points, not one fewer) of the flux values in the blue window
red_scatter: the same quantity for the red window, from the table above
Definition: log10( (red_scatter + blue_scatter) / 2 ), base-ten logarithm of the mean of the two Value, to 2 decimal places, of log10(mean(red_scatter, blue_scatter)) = -0.57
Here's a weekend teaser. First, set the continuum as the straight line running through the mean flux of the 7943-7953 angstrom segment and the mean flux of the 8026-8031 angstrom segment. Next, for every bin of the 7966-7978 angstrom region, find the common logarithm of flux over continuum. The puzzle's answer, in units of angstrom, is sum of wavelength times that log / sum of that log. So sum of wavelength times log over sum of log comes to 7972.5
